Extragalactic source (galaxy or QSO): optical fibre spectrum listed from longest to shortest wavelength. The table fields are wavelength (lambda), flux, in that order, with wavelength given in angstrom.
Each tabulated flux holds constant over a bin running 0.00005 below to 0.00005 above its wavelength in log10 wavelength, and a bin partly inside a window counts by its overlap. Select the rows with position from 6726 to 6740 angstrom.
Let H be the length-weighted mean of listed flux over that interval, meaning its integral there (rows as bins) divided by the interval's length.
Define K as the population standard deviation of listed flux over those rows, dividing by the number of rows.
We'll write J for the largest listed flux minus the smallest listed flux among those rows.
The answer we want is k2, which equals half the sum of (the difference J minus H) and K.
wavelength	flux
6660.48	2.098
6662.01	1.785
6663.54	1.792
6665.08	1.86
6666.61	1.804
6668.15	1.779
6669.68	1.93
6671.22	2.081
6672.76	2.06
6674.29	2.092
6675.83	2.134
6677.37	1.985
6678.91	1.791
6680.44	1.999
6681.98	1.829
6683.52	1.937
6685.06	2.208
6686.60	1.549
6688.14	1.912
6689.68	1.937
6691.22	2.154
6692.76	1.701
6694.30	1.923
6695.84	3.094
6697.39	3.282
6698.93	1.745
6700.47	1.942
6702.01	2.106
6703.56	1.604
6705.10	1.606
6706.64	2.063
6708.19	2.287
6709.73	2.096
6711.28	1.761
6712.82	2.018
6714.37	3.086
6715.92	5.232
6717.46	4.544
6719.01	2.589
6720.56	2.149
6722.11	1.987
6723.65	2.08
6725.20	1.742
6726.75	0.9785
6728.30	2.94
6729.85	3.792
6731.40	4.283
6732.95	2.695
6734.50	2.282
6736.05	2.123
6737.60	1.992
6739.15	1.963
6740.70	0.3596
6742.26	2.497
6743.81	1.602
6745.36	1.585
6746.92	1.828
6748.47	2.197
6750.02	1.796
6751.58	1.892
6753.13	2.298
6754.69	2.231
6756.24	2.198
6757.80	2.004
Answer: 0.9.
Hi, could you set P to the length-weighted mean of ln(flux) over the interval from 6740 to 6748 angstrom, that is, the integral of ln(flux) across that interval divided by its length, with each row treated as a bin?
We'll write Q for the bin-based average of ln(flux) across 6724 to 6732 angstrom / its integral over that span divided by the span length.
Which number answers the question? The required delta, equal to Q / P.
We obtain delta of 2.7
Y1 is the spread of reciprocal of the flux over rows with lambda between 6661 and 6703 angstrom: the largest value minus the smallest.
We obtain 0.3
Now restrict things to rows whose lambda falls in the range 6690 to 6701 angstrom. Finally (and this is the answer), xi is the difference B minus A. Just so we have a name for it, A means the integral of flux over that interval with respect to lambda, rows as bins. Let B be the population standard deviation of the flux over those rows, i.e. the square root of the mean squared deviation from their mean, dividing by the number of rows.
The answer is -24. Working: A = 25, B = 0.6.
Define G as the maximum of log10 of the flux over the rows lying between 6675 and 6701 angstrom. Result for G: 0.52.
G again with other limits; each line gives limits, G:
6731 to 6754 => 0.63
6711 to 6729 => 0.72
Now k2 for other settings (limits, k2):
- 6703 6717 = 1.1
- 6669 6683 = -0.8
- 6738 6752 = 0.5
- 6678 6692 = -0.5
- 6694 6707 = 0.0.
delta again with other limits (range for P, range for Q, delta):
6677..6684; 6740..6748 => 0.5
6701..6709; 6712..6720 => 1.8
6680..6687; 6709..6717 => 1.5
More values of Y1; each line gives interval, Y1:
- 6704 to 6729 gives 0.8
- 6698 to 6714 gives 0.2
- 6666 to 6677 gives 0.1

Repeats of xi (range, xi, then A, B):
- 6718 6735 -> -42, 43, 0.9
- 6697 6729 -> -75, 76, 1.0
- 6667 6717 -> -108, 108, 0.7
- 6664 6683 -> -37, 37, 0.1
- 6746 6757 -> -22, 23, 0.2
